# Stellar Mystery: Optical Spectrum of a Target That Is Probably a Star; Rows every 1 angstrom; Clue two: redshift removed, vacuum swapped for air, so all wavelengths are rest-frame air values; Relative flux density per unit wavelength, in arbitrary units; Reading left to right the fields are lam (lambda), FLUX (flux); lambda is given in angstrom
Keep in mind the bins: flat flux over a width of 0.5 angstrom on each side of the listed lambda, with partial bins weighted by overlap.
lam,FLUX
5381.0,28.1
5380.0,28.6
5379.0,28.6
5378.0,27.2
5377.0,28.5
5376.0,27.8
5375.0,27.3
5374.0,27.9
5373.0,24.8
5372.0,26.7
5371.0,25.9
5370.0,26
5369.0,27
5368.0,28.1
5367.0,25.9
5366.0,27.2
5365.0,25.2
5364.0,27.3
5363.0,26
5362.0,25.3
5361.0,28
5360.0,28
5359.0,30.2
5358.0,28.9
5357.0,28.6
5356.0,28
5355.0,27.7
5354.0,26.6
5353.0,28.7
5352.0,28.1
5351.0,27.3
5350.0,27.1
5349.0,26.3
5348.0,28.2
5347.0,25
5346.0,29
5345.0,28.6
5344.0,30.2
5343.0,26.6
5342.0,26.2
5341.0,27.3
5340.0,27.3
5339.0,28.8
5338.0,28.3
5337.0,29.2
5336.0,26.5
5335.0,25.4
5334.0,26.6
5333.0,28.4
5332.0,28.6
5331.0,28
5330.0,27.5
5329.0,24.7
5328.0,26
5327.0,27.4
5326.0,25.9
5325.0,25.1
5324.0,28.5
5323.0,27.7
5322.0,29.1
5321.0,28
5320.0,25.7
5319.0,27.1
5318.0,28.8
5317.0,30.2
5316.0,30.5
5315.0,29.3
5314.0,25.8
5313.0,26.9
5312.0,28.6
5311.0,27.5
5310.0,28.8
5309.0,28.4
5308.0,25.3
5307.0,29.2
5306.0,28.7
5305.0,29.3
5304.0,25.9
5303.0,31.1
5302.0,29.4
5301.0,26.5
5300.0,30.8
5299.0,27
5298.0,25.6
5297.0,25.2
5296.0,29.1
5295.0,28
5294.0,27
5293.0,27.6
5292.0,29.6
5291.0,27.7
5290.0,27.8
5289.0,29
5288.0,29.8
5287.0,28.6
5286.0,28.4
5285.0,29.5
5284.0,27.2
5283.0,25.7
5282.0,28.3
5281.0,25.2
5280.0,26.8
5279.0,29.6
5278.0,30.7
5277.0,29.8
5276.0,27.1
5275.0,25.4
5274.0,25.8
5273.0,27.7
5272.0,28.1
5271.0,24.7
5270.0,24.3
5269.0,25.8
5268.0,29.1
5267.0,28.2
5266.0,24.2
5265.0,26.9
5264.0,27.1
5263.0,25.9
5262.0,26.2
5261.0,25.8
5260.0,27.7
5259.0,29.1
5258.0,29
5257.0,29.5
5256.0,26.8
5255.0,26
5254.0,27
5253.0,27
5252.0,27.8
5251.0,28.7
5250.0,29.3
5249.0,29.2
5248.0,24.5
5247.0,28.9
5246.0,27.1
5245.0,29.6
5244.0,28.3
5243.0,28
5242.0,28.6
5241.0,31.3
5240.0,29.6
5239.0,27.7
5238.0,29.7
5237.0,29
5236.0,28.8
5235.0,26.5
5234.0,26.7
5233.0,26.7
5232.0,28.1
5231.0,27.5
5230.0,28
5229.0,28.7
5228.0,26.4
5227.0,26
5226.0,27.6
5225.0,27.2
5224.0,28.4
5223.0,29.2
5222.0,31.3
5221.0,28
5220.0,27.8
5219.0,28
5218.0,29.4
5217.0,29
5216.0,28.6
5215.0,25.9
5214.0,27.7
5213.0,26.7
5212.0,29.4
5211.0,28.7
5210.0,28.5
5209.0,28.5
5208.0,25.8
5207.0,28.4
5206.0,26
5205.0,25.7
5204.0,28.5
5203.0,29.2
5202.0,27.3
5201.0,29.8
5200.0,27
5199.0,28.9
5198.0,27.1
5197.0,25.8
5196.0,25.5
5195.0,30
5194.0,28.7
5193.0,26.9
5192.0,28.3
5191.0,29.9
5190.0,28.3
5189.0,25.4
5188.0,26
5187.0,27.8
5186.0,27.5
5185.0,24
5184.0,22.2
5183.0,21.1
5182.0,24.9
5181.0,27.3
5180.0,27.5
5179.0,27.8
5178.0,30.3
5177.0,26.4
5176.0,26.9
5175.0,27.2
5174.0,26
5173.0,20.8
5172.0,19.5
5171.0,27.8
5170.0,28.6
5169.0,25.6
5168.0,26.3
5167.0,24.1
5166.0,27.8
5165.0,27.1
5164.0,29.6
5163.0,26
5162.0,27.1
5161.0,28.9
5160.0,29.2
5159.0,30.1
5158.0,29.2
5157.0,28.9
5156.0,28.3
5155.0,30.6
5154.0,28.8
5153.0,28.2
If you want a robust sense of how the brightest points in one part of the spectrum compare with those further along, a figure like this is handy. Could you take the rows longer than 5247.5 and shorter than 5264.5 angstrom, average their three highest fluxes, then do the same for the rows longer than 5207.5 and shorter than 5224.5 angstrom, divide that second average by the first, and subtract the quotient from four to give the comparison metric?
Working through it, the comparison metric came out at 2.98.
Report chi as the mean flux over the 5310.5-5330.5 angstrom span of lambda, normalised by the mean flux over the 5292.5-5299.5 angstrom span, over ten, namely 0.102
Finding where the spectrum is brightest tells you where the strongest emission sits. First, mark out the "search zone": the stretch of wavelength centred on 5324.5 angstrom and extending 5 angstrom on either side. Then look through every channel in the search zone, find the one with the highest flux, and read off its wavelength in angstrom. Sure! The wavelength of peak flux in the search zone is 5322.0 angstrom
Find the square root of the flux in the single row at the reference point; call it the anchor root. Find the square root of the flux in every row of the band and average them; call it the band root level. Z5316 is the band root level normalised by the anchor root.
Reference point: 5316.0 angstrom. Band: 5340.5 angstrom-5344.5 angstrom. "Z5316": 0.95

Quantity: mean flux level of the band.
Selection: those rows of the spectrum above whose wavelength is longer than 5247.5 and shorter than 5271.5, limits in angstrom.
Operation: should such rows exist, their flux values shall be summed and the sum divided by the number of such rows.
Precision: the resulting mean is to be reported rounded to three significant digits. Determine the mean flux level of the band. 27.1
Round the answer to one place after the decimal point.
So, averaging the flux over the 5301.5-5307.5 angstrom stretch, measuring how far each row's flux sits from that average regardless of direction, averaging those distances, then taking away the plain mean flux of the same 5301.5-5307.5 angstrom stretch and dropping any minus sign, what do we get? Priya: 27.8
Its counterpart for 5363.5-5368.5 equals 25.8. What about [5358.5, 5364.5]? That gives 26.2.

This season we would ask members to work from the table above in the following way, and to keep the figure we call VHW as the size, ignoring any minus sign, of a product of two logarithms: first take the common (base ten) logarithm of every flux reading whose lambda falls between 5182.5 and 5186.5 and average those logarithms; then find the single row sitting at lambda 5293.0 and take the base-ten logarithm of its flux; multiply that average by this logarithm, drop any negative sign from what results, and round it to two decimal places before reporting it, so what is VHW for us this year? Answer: 1.98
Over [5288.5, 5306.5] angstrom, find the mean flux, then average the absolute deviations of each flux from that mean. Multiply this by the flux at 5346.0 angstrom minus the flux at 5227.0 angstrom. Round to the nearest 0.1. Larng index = 4.1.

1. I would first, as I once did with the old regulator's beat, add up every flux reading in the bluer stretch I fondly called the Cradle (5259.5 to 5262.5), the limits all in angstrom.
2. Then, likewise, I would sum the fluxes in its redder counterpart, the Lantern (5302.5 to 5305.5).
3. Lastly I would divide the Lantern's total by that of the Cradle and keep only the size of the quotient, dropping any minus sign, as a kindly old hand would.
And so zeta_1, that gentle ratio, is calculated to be 1.08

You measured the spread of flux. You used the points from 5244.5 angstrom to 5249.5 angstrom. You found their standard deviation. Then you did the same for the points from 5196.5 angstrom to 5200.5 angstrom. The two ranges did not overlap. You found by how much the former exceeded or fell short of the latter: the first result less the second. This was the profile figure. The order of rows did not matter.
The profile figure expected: 0.8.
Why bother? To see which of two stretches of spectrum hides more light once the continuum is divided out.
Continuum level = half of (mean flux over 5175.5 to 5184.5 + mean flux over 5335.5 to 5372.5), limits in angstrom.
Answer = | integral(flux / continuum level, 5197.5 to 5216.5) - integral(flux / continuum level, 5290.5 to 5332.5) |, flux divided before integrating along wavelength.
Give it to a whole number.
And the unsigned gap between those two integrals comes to 24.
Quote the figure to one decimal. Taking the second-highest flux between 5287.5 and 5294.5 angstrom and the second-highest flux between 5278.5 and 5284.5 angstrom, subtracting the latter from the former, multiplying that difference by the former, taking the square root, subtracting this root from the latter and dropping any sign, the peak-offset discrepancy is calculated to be 22.1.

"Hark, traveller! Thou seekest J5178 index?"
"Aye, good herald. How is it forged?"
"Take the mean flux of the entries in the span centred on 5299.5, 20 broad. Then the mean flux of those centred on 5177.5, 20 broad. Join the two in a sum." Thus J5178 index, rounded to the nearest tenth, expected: 53.7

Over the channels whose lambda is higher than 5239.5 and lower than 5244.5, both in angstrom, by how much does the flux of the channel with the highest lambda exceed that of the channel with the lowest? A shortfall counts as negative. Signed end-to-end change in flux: -1.3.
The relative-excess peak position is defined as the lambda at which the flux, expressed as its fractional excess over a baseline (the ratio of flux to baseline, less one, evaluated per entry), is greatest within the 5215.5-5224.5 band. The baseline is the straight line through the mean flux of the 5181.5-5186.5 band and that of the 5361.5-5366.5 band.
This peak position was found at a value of 5222.0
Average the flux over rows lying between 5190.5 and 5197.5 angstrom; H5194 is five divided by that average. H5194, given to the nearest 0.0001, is 0.1794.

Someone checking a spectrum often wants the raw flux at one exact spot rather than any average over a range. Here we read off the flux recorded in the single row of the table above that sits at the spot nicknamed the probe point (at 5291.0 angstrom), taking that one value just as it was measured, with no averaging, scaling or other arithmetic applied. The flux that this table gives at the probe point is 27.7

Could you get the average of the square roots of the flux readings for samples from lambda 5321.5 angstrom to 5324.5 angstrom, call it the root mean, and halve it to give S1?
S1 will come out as 2.67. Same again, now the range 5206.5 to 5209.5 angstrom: 2.62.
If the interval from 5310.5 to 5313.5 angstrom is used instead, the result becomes 2.63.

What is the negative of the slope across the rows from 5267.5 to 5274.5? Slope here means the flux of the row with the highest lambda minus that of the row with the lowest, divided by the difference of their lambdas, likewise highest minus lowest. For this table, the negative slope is 0.55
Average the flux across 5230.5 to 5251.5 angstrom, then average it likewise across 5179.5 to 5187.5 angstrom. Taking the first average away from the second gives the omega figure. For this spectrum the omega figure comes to -3.0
